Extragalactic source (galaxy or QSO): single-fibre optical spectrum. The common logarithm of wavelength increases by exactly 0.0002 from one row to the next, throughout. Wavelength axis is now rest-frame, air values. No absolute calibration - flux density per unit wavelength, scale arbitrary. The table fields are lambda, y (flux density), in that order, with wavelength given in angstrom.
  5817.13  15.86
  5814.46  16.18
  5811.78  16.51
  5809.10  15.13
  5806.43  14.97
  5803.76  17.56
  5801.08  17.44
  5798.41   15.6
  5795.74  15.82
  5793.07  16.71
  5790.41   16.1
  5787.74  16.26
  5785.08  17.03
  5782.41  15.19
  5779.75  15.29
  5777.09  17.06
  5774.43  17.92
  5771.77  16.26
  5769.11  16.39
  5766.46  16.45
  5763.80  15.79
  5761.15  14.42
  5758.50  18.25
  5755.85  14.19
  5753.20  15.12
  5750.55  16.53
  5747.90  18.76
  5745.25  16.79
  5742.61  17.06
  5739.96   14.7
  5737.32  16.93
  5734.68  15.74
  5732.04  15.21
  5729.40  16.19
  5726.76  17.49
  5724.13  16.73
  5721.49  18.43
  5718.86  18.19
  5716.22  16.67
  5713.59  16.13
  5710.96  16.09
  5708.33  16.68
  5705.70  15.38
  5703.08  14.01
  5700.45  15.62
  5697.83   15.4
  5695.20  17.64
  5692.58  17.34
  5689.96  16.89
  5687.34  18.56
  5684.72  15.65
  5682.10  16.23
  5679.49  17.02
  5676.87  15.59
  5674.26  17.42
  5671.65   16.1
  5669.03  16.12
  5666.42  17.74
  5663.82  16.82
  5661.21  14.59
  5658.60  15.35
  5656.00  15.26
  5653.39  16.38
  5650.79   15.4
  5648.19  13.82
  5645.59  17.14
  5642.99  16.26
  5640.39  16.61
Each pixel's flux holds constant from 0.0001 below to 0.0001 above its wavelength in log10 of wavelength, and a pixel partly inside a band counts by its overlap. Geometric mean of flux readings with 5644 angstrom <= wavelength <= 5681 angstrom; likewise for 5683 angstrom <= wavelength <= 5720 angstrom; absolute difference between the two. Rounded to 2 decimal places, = 0.39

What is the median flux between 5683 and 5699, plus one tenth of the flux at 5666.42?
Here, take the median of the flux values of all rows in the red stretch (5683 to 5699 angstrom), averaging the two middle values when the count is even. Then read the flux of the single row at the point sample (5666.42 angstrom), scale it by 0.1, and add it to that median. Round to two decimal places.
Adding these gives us 18.89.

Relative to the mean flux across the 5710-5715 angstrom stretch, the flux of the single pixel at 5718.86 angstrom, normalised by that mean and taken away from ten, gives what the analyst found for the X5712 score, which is 8.87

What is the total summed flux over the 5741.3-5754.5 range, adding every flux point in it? 84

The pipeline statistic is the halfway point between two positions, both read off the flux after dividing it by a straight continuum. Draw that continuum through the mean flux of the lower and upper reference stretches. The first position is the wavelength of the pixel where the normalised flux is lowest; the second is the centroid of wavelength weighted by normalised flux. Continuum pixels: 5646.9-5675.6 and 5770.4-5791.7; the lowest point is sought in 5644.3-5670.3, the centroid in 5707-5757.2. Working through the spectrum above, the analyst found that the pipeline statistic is 5690.0 angstrom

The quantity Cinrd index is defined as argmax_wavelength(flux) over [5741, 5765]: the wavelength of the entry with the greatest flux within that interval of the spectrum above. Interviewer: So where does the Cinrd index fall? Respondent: 5747.90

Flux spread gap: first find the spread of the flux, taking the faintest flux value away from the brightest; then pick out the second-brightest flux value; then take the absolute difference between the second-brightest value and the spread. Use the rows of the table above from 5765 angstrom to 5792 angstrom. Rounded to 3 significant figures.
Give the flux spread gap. 14.3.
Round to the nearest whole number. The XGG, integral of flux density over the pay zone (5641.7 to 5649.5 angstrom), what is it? 123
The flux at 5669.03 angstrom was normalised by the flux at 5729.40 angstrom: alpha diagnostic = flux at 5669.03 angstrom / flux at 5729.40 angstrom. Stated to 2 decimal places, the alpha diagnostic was 1.00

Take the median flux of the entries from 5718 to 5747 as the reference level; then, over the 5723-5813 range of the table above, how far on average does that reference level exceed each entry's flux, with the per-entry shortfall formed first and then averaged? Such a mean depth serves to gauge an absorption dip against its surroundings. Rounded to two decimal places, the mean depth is 0.51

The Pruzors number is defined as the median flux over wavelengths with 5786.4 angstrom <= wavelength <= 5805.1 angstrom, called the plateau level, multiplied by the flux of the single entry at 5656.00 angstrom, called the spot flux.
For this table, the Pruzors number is 248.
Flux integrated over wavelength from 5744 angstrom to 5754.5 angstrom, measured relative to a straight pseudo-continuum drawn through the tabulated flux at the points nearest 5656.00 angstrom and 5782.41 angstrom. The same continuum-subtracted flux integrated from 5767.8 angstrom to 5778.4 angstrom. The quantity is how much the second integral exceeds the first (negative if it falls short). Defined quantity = 1.4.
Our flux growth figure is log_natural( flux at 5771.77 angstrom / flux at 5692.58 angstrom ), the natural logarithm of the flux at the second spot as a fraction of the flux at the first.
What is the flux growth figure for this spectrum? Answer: -0.06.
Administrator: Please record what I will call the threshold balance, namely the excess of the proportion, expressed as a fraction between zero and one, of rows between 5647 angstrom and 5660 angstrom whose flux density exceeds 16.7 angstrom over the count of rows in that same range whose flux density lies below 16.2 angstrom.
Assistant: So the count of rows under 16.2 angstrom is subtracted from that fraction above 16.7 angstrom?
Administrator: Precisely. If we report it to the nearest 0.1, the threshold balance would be -4.0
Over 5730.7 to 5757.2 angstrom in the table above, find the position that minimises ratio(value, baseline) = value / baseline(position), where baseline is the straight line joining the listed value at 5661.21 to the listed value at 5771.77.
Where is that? 5755.85 angstrom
